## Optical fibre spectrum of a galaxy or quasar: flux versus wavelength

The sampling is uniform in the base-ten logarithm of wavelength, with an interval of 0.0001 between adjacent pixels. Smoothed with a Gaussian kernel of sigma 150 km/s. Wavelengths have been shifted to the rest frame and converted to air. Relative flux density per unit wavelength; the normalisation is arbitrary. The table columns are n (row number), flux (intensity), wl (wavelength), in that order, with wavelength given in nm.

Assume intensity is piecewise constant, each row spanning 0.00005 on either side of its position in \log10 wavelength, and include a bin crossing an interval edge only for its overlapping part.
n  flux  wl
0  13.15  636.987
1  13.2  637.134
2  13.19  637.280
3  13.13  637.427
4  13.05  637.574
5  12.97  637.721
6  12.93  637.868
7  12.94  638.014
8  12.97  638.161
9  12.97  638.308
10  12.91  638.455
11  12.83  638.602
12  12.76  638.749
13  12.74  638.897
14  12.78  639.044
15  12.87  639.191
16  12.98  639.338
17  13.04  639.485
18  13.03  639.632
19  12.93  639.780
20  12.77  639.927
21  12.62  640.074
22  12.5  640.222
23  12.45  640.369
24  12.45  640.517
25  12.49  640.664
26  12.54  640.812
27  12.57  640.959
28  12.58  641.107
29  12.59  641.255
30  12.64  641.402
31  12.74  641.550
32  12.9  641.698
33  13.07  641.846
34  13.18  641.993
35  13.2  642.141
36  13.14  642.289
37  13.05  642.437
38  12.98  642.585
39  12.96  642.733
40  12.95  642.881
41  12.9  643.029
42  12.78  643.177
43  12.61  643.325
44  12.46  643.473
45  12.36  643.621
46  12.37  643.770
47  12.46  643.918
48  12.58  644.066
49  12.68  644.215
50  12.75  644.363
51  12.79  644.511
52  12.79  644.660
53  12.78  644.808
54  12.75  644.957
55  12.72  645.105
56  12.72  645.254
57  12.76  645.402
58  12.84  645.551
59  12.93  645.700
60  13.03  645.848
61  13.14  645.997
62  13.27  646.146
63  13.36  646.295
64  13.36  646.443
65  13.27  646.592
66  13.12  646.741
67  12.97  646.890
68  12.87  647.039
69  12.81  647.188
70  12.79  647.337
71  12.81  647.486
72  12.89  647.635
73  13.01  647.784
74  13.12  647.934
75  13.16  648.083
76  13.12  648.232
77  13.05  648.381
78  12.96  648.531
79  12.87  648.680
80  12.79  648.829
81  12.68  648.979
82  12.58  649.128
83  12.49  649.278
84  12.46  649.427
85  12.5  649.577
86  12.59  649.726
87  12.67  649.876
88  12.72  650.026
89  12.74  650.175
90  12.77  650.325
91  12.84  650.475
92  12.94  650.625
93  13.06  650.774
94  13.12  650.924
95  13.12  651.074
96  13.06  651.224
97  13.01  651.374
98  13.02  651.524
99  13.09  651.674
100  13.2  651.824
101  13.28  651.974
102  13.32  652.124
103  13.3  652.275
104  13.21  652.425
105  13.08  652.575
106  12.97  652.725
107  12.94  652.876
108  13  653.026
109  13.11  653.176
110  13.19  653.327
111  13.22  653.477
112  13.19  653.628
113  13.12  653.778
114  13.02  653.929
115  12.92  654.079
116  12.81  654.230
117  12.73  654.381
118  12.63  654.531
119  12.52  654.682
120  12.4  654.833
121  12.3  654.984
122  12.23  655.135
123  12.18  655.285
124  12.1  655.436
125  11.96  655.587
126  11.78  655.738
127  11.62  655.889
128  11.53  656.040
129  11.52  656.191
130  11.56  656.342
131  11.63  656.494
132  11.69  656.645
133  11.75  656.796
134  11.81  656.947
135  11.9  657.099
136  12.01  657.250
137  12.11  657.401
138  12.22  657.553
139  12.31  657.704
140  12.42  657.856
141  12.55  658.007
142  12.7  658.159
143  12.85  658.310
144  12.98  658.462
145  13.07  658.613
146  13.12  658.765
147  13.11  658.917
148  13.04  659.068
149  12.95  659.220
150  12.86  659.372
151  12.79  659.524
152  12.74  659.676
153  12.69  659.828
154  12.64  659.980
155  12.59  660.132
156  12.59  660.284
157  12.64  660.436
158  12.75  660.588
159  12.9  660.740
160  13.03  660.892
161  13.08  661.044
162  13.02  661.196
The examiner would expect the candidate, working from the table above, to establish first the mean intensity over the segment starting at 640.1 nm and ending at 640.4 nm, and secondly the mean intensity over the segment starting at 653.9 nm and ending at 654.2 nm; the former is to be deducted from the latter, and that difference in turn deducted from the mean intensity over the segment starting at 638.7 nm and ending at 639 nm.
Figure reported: 12.3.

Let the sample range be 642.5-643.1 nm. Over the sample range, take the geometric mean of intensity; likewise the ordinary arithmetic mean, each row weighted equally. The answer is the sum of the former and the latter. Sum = 25.9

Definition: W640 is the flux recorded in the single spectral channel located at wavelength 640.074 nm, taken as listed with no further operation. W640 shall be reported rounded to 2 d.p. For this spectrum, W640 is 12.62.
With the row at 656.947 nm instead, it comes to 11.81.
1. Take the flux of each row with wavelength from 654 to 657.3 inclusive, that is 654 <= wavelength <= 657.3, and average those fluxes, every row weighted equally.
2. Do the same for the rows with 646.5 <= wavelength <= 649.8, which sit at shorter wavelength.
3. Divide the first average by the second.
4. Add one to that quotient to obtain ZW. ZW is 1.94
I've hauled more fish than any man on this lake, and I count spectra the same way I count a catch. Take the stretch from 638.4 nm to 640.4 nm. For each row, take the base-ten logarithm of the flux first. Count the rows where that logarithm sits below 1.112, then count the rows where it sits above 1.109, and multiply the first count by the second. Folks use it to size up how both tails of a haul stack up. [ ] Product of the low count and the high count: 66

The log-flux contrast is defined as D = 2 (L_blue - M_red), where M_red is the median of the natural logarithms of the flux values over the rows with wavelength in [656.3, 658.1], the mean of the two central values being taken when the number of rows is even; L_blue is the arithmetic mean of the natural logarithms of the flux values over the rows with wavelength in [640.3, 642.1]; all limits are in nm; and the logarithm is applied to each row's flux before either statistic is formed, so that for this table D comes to 0.12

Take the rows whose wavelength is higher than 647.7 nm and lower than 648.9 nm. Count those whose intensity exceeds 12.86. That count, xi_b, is 7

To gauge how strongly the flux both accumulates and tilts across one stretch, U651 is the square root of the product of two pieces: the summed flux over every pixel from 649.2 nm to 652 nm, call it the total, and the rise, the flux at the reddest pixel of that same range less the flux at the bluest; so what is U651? 14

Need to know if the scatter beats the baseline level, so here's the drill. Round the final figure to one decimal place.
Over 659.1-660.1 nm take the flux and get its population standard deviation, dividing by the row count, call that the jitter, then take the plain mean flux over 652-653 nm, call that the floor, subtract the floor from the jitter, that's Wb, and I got -13.0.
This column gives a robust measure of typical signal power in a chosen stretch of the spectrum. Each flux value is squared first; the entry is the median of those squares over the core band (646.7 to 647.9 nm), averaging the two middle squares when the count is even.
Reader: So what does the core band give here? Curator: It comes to 166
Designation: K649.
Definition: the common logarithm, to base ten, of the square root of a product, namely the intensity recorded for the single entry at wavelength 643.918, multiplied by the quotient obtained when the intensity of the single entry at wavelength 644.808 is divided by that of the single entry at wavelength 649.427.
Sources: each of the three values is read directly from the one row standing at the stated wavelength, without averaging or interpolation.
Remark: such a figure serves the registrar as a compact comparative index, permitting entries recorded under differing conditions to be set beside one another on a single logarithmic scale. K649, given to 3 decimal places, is 0.553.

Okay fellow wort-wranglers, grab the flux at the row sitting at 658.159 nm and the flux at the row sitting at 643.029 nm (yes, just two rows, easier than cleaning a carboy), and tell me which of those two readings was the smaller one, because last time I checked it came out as 12.7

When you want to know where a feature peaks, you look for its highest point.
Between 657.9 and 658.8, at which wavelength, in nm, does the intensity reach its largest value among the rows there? 658.765 nm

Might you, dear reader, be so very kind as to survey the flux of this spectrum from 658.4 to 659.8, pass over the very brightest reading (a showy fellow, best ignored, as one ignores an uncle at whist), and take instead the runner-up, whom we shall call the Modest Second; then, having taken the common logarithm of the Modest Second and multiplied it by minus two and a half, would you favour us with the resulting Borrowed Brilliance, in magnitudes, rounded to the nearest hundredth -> -2.79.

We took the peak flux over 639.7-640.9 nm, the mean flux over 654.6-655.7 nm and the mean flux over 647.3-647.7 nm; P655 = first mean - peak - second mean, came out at -13.5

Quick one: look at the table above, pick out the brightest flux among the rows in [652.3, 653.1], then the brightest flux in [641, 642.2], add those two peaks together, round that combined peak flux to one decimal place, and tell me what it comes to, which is 26.4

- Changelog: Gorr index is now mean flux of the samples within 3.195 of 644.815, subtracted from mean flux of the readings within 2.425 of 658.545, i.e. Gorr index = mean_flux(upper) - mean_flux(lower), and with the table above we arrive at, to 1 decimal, -0.4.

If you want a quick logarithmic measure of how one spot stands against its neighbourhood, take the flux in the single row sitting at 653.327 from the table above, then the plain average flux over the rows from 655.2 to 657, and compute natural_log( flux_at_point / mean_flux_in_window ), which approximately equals 0.11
